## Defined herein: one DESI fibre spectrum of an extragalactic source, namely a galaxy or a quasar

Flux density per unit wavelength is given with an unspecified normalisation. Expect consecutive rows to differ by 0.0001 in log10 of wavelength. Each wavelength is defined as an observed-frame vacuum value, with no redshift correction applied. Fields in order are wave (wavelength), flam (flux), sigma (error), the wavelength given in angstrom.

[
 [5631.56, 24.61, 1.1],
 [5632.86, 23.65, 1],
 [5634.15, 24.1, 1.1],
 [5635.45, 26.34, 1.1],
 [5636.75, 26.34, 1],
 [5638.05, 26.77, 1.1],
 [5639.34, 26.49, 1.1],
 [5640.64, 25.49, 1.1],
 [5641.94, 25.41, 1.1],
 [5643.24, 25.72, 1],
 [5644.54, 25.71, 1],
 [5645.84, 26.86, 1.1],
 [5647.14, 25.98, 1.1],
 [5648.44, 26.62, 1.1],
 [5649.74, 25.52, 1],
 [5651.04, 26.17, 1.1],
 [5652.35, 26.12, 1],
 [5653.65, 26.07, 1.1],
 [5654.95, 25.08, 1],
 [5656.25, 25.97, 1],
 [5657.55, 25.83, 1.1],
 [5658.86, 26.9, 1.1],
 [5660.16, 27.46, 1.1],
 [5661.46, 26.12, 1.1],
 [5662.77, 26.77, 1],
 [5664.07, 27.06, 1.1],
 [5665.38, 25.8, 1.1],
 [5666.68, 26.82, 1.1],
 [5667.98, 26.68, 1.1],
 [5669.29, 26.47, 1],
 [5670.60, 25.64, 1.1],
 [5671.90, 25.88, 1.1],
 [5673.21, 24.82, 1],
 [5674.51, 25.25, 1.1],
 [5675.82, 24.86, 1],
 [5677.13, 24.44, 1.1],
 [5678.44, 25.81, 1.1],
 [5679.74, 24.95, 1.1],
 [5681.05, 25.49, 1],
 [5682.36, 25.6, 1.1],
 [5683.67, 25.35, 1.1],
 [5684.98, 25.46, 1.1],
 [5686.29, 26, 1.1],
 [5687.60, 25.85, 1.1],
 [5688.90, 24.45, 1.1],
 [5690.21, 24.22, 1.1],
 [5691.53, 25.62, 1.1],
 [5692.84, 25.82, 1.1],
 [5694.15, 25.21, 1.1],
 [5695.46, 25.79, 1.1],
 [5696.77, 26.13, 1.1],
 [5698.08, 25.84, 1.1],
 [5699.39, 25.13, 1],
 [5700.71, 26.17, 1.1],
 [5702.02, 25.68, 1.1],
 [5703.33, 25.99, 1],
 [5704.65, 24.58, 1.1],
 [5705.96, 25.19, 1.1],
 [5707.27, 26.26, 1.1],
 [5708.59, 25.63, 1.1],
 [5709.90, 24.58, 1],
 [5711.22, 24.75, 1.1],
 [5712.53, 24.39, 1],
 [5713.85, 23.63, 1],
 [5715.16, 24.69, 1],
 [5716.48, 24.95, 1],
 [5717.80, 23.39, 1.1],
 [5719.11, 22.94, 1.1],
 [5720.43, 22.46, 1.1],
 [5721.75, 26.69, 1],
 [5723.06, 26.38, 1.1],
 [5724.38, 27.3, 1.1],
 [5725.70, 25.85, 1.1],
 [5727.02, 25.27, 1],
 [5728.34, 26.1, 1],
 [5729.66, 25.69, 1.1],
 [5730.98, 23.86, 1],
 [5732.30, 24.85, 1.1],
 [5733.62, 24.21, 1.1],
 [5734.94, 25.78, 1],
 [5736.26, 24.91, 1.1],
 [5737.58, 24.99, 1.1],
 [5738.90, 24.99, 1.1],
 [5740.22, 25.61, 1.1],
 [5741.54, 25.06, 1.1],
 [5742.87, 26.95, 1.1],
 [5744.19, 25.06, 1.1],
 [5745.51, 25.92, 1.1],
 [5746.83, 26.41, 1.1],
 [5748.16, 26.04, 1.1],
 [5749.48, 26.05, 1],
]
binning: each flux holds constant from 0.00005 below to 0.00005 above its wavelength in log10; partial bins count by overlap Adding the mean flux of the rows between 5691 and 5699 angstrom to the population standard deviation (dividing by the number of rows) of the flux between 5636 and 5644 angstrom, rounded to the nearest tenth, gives 26.3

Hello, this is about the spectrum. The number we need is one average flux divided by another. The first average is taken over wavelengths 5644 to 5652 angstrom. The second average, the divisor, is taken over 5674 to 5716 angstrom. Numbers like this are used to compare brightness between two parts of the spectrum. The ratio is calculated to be 1.034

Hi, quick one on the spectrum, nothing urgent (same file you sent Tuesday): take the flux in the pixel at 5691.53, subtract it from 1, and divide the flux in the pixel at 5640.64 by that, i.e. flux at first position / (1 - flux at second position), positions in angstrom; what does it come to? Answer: -1.04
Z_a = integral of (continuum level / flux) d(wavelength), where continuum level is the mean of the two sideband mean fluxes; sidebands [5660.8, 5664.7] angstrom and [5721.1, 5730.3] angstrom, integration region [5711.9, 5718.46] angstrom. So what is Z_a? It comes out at 7.2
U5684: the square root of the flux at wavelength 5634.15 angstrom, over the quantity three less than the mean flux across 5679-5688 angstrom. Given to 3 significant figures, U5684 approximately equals 0.218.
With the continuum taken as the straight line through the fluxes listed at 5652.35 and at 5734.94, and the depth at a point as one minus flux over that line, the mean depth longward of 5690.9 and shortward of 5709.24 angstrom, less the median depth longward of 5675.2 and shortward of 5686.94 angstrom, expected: -0.010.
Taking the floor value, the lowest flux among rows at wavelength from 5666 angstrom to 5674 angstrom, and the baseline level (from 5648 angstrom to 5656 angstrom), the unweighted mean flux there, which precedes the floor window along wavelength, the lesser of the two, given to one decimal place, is 24.8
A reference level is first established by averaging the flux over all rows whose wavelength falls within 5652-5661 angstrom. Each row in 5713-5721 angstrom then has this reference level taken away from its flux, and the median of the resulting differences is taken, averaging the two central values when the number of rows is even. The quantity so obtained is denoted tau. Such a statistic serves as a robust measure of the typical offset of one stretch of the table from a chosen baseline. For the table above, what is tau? -2.7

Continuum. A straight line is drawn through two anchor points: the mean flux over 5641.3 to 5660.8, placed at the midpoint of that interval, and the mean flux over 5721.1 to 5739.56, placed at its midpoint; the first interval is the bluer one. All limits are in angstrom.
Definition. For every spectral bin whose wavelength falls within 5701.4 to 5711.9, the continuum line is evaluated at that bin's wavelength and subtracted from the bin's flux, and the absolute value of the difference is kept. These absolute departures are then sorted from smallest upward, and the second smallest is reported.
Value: 0.03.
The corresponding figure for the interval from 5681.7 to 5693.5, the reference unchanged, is 0.04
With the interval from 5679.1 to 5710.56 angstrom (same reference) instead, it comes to 0.03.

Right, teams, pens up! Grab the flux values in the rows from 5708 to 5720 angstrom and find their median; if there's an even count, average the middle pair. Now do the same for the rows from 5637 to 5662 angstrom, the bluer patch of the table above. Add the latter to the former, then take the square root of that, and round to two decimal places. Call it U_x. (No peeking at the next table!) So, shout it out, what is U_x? 7.12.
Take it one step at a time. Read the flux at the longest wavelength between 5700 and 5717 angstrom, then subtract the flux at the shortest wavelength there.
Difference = -1.2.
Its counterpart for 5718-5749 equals 3.1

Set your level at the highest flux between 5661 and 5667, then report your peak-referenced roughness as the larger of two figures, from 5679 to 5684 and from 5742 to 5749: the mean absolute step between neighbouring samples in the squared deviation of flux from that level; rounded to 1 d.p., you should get 2.0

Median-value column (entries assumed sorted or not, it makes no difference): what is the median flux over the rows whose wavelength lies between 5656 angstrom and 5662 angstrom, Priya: 26.1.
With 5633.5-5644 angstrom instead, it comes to 26.0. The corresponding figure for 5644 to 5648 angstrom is 26.0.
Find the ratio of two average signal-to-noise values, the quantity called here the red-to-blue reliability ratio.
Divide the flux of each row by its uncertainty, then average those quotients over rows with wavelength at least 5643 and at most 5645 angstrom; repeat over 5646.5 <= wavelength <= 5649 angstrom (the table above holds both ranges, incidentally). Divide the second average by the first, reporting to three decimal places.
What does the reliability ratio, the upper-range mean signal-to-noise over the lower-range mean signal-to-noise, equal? 0.930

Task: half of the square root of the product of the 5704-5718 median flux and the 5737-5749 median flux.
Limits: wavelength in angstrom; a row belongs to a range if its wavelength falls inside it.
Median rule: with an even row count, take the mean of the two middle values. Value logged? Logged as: 12.6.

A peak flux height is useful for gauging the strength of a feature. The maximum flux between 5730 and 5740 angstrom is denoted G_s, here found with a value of 25.78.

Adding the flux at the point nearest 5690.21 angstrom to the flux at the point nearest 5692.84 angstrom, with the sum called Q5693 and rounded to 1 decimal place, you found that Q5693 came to 50.0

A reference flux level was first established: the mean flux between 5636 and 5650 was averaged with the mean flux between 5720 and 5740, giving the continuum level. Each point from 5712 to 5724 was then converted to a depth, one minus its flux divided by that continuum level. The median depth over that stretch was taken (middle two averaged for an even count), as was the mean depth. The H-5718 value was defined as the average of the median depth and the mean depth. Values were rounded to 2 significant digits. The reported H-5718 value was 0.050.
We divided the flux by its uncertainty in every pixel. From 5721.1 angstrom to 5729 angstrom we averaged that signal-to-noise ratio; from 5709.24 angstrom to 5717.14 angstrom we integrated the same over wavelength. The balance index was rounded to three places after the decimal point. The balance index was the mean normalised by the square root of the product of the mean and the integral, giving 0.363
